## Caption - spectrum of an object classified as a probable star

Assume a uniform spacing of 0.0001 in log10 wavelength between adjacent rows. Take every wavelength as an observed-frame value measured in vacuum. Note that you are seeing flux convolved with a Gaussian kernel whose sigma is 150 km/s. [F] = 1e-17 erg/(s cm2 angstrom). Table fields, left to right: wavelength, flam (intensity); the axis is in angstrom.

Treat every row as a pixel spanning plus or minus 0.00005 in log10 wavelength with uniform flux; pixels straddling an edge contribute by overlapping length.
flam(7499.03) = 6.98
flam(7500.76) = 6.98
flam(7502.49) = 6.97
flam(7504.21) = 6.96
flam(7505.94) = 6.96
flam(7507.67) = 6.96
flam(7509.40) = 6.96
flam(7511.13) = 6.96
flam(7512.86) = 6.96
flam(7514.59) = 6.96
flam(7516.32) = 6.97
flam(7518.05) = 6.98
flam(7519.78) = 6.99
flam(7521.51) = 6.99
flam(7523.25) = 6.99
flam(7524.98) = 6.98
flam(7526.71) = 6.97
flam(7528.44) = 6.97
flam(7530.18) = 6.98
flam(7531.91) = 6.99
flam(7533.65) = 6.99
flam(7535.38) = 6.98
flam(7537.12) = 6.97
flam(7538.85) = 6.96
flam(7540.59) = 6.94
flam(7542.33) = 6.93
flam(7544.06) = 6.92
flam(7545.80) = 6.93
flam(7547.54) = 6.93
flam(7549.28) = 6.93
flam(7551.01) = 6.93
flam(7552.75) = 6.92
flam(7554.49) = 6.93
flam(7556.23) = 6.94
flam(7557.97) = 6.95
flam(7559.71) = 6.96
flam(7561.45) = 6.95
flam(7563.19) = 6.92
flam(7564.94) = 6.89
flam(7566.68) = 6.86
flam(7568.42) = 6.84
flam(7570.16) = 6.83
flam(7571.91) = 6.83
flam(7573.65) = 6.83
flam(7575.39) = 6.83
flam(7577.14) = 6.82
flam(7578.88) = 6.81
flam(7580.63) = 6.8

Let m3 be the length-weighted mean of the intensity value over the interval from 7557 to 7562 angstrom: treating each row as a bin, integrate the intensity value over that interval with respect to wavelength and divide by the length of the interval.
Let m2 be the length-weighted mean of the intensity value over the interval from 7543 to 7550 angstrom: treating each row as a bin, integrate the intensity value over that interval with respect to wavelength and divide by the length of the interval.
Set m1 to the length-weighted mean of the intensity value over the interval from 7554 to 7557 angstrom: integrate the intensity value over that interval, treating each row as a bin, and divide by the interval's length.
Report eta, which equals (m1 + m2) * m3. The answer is 96.4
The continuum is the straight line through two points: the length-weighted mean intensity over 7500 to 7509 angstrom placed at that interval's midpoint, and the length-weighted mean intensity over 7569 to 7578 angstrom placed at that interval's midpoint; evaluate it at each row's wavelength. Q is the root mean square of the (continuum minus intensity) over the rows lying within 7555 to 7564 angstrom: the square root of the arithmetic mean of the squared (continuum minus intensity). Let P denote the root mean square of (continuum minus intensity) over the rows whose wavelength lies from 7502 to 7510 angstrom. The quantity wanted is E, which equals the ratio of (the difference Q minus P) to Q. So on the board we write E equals 1.0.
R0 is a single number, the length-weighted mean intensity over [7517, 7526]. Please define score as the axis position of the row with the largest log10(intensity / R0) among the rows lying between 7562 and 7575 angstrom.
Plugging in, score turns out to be 7563.19 angstrom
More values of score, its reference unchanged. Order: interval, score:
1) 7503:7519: 7518.05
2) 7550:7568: 7559.71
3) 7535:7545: 7535.38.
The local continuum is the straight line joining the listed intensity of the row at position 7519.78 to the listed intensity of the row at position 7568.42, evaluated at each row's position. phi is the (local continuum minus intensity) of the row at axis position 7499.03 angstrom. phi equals 0.07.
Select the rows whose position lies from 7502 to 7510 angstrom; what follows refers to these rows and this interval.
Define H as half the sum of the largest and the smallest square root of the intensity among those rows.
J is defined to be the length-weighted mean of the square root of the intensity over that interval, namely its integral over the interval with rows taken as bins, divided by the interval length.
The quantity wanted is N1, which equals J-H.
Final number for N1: 0.0004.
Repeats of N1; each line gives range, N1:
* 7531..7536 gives 0.0022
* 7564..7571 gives -0.0011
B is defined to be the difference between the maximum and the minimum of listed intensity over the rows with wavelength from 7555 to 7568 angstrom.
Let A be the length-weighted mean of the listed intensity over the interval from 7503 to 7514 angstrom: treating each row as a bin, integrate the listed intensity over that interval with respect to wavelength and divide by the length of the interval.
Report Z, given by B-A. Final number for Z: -6.86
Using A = 6.96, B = 0.10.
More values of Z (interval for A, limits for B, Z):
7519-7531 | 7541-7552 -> -6.97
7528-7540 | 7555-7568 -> -6.87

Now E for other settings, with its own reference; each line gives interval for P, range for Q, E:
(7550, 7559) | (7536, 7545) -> -0.3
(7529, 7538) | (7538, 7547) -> -0.6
